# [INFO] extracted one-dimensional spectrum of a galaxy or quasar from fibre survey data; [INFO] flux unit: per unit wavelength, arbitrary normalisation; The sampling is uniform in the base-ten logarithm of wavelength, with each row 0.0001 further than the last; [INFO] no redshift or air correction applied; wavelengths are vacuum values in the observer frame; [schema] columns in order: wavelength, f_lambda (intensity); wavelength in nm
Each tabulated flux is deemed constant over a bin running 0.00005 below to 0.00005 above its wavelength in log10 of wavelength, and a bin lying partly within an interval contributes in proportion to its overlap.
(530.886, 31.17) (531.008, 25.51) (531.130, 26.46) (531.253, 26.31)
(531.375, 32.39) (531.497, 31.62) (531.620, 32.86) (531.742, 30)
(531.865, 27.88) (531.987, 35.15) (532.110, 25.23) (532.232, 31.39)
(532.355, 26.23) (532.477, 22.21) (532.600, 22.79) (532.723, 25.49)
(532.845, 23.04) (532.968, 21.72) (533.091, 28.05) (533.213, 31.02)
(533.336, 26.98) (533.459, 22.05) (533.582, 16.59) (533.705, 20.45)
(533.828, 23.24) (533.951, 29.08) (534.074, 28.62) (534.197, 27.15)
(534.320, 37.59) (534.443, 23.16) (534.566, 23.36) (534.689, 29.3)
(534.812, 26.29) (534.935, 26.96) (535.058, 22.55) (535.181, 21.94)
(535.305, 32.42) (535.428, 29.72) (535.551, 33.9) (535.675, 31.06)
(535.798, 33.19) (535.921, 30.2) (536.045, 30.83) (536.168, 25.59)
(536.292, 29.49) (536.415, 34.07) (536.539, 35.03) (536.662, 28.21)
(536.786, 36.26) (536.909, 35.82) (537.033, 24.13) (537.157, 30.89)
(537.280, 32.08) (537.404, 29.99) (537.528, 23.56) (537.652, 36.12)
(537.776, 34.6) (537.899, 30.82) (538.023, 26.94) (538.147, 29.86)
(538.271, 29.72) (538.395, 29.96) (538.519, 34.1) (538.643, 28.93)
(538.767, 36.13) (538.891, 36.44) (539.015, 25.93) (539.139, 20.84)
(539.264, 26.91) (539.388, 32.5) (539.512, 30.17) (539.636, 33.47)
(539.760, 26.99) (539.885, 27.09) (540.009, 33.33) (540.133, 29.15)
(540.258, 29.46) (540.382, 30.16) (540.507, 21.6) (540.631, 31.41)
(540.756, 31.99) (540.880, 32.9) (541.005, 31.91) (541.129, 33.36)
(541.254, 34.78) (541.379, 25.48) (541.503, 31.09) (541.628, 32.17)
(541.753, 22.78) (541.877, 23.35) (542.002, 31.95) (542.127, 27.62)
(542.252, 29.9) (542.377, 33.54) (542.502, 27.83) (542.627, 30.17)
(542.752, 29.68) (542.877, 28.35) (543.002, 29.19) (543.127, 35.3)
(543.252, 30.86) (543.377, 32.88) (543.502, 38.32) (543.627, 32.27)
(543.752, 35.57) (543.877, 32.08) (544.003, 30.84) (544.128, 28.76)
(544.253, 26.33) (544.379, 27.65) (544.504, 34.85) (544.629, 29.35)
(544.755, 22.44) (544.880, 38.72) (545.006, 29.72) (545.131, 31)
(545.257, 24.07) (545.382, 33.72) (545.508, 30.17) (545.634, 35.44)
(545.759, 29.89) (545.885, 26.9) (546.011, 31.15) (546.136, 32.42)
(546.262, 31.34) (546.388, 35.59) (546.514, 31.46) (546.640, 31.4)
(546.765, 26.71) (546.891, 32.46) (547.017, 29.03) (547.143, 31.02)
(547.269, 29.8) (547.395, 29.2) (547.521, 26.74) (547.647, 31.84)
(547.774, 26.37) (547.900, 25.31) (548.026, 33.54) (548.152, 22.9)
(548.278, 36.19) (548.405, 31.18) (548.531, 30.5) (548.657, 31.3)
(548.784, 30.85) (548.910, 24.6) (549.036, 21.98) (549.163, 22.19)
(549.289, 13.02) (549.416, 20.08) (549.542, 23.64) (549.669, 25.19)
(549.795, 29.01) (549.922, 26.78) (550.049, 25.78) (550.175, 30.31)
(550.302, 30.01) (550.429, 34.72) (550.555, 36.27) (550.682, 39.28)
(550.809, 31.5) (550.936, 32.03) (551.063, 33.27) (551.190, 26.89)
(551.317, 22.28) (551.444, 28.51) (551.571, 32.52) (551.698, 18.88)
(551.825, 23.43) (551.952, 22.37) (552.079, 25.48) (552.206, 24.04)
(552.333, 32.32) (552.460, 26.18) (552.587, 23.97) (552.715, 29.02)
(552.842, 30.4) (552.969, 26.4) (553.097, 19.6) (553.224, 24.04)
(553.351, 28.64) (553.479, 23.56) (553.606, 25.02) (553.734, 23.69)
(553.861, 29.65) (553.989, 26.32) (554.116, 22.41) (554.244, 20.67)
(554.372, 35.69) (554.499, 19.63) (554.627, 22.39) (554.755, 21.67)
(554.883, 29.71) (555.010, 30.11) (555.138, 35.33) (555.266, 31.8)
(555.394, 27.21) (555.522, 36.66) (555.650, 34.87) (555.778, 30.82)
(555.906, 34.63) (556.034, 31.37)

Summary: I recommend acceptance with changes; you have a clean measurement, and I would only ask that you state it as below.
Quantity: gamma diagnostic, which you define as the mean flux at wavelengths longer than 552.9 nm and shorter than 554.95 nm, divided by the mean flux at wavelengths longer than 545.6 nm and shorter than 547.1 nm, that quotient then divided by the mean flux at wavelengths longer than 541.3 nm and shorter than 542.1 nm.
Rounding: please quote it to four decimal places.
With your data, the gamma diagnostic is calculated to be 0.0288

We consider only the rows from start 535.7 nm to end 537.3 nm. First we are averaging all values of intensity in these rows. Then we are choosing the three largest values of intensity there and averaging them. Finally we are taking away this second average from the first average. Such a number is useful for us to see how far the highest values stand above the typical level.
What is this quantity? -4.5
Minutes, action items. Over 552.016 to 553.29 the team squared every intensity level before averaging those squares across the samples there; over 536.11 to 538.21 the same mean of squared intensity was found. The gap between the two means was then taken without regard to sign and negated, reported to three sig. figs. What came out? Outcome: -269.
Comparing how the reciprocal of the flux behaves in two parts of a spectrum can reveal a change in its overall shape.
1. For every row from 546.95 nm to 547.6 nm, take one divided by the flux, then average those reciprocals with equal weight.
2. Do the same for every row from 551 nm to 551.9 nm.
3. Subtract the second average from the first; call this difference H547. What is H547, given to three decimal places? -0.005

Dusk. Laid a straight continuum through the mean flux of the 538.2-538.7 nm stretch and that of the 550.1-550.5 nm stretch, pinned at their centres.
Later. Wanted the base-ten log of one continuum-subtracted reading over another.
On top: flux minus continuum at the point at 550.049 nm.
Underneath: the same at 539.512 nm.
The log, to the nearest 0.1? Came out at 1.0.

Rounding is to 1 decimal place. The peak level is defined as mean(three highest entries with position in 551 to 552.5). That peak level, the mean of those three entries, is 32.7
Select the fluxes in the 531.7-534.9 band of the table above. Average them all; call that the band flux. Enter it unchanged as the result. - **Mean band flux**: 26.3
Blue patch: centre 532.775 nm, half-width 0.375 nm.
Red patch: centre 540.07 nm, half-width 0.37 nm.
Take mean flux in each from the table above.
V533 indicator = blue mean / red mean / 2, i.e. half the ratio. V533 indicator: 0.407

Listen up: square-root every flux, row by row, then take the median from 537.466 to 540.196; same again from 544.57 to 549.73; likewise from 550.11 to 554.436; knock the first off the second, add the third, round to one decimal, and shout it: 5.2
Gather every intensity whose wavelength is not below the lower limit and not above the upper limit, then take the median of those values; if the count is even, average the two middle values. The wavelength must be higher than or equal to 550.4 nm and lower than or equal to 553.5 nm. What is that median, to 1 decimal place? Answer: 26.9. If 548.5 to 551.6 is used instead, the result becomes 29.0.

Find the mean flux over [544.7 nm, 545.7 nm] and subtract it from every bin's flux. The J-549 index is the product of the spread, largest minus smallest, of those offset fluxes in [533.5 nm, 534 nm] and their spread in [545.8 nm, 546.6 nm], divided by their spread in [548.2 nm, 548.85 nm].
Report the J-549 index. 19.1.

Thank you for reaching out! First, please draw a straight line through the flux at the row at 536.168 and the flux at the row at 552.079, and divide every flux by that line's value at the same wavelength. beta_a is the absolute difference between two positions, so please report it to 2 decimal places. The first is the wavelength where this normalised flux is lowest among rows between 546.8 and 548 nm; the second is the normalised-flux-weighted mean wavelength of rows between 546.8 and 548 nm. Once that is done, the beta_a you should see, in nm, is 0.52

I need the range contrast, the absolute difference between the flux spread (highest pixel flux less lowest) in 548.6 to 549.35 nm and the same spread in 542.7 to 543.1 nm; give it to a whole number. 17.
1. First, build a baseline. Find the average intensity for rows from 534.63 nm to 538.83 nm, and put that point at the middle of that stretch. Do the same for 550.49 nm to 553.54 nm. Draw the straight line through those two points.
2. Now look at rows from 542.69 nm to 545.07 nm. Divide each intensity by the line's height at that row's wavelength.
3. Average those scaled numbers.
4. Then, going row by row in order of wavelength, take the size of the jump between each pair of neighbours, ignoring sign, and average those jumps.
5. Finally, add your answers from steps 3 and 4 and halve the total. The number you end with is 0.619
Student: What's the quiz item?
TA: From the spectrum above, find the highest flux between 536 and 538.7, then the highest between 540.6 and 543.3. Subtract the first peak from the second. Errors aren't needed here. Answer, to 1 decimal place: -1.0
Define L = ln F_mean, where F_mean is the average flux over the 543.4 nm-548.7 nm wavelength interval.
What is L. 3.42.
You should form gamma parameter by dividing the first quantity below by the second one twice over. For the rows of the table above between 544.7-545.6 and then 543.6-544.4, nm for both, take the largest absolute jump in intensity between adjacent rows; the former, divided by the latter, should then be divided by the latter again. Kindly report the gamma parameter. 1.3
